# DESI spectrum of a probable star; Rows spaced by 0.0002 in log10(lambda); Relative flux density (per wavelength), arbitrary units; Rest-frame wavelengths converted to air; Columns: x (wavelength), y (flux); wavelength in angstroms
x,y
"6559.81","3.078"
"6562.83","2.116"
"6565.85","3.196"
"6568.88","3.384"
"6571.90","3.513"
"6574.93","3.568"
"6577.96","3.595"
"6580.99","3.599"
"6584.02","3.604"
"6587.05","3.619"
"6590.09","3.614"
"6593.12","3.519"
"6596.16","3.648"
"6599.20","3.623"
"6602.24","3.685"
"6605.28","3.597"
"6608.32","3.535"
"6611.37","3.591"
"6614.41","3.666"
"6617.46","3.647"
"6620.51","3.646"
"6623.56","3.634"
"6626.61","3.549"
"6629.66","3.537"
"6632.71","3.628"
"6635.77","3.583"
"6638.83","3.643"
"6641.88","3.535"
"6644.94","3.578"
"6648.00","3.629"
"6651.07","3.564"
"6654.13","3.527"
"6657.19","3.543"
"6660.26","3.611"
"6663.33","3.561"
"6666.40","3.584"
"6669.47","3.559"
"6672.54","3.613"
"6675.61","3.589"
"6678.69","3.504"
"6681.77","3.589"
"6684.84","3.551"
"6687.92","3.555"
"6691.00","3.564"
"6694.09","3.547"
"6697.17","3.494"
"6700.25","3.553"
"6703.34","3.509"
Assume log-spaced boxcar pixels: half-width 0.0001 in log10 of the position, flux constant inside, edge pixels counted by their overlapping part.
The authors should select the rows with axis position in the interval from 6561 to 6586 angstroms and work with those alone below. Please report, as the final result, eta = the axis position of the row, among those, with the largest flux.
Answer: 6584.02 angstroms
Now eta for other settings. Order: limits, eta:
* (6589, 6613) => 6602.24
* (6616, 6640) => 6617.46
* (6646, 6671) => 6648.00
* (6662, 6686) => 6672.54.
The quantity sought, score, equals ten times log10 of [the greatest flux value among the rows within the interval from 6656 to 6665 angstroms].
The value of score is 5.58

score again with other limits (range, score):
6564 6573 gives 5.46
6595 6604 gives 5.66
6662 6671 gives 5.54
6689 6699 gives 5.52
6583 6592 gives 5.59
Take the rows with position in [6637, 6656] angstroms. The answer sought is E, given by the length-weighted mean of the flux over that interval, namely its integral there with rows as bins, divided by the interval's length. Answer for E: 3.58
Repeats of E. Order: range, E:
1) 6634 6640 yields 3.61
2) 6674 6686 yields 3.56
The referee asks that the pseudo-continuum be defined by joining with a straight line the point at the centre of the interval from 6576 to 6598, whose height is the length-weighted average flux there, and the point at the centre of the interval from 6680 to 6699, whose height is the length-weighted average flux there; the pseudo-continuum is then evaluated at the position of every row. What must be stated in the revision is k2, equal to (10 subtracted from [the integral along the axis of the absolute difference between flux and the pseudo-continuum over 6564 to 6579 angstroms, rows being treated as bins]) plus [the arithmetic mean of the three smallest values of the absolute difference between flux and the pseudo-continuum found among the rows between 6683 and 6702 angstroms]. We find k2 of -7.15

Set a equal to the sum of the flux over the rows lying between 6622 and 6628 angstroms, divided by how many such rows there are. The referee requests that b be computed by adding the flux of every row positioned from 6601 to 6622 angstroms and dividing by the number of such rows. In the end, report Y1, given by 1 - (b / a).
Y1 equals -0.0090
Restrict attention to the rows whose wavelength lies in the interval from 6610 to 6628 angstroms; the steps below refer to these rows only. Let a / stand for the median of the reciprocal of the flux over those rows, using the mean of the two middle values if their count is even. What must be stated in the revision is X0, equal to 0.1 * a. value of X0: 0.0275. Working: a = 0.275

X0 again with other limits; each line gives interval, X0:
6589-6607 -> 0.0276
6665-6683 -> 0.0279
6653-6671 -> 0.0281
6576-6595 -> 0.0278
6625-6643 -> 0.0280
